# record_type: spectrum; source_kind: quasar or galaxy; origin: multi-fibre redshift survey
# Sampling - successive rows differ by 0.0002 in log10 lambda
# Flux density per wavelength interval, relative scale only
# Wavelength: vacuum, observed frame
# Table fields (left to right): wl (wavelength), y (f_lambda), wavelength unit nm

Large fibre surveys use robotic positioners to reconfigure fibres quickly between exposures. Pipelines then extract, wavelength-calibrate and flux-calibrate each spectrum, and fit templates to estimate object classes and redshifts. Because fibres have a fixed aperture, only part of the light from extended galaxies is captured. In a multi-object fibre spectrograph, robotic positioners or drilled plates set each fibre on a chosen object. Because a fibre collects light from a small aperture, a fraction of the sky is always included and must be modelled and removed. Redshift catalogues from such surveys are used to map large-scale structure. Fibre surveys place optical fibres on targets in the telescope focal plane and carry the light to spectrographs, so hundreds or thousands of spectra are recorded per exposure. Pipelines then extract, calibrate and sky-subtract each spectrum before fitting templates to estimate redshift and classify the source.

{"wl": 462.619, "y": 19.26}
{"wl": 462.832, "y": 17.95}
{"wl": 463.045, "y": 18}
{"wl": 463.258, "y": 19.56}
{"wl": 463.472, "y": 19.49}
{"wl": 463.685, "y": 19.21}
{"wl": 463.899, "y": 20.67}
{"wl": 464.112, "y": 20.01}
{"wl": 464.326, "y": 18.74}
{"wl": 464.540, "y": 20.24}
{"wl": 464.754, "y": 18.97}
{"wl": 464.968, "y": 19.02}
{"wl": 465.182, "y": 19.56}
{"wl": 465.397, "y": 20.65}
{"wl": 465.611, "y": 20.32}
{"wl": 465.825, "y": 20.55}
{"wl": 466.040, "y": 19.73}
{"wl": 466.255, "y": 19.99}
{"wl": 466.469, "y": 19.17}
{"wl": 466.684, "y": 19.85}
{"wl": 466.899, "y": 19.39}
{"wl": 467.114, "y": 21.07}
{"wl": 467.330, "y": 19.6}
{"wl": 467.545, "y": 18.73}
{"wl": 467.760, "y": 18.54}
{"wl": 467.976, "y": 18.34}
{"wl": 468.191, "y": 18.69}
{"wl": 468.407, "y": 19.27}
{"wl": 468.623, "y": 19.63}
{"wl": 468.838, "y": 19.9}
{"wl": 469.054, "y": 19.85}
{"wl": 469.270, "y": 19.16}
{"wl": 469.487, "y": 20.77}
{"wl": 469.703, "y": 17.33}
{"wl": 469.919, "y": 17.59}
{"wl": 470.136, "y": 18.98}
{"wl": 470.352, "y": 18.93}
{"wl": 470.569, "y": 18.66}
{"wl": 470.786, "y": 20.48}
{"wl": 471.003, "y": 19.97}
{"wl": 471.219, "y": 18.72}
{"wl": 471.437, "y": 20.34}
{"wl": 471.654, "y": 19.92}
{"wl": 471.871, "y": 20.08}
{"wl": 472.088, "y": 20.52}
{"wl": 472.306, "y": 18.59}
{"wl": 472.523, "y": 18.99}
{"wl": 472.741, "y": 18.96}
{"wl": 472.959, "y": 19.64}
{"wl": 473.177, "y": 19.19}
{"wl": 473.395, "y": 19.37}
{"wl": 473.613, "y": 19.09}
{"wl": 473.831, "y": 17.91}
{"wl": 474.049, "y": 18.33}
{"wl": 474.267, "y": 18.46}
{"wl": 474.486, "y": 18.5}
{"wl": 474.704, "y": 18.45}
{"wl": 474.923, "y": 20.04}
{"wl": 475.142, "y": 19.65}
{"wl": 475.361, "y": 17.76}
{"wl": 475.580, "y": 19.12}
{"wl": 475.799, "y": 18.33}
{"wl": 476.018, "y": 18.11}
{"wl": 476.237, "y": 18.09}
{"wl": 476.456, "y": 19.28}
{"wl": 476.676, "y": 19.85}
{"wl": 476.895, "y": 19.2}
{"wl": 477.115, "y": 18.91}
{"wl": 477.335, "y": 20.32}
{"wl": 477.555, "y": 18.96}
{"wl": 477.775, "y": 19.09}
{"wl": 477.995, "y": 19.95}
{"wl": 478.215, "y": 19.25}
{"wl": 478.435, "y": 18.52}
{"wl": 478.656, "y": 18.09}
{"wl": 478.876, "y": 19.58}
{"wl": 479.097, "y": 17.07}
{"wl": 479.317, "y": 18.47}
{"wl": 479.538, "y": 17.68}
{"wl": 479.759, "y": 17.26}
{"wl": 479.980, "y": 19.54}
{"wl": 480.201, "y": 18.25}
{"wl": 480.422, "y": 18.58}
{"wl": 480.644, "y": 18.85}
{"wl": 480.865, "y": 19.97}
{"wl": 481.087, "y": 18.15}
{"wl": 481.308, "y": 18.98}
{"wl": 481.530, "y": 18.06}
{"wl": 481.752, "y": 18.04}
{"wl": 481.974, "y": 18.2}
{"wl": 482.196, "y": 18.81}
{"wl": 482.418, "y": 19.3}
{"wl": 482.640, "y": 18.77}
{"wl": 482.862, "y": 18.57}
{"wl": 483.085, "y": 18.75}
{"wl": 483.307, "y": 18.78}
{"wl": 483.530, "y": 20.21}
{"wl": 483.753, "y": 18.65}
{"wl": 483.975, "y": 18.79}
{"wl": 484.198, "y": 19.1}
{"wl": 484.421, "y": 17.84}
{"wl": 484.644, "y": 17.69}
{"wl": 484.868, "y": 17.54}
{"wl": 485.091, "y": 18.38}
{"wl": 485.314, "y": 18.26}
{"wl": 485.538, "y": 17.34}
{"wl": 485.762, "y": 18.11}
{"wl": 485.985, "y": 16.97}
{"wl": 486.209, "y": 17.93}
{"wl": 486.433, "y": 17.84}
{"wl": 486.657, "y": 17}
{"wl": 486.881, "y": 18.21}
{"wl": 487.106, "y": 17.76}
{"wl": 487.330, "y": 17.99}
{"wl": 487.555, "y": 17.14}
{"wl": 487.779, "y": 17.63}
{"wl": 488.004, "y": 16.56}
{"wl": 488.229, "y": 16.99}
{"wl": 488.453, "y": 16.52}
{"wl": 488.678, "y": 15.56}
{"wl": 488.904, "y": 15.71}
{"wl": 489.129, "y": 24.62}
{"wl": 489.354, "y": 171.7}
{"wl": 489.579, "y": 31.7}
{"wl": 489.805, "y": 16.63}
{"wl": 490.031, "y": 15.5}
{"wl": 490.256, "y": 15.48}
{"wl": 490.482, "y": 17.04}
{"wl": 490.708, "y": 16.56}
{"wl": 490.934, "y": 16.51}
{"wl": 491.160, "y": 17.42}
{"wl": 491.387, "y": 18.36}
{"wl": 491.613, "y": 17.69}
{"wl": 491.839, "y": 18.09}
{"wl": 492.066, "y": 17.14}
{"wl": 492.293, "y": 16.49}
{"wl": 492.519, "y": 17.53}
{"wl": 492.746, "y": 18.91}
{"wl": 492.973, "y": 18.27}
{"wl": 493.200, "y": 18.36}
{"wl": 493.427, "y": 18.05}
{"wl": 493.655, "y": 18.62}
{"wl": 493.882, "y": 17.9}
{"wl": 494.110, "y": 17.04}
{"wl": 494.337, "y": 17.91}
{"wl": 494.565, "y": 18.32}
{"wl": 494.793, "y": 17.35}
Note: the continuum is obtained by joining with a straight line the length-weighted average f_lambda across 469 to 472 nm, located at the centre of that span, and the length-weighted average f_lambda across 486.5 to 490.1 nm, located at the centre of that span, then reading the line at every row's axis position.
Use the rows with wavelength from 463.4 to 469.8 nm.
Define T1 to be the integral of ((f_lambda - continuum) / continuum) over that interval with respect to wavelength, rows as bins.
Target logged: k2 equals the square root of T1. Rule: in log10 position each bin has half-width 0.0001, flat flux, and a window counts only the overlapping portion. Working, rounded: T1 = 0.8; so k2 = 0.89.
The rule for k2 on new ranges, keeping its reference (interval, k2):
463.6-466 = 0.69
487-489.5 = 0.56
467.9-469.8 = 0.27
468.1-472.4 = 0.19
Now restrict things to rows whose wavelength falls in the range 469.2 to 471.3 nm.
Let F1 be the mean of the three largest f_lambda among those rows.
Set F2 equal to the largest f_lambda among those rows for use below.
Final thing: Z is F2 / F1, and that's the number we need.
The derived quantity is 1.02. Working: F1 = 20.4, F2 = 20.77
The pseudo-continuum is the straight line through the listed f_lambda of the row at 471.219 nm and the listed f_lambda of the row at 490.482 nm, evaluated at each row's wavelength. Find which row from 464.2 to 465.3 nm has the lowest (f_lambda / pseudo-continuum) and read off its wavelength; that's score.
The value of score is 464.326 nm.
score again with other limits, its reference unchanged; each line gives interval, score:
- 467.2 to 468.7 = 467.976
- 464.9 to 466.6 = 464.968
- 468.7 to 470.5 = 469.703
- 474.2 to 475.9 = 475.361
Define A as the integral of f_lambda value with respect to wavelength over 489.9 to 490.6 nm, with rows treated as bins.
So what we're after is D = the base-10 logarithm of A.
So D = 1.0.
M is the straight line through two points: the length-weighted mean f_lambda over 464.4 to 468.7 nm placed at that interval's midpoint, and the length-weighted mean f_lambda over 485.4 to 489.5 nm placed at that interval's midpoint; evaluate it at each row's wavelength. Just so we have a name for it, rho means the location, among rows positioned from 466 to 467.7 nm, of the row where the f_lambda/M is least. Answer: 467.545 nm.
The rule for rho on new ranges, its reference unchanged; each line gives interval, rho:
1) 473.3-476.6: 475.361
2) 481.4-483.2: 481.752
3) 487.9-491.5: 490.256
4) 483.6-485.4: 484.868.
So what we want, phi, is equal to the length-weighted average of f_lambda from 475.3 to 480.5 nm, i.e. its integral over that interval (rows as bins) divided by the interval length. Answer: 18.7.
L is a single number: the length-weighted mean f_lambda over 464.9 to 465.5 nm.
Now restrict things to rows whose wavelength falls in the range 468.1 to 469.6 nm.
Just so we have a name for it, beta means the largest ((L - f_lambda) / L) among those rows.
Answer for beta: 0.054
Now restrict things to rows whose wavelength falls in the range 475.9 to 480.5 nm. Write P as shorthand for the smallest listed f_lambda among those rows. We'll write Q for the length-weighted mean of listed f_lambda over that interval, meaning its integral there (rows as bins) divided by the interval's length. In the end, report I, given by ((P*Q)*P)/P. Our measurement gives 320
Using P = 17.07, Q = 18.8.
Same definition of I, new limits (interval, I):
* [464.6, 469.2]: 359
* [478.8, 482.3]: 315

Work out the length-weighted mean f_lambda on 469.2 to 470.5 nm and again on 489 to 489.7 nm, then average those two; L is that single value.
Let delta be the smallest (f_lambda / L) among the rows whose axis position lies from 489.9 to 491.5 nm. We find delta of 0.334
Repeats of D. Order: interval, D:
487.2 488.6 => 1.4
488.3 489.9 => 1.8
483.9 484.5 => 1.0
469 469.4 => 0.9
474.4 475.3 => 1.2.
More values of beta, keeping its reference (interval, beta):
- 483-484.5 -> 0.097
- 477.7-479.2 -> 0.136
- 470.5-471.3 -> 0.056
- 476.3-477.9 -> 0.043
